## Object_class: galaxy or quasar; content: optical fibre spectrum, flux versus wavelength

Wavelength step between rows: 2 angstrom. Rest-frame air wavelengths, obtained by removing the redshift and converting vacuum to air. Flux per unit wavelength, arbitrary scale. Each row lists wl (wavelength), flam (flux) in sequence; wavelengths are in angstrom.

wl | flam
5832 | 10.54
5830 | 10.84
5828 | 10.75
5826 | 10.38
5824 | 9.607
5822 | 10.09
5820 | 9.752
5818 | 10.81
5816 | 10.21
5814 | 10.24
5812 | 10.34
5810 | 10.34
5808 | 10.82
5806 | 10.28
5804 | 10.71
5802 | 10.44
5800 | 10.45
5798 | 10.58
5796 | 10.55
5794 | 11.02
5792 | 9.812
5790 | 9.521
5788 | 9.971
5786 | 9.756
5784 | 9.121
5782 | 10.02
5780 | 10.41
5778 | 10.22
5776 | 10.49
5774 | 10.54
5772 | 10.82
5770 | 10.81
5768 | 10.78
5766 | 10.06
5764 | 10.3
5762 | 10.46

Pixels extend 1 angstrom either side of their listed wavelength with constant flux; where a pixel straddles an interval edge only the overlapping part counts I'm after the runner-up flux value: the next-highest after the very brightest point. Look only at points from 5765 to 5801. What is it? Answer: 10.82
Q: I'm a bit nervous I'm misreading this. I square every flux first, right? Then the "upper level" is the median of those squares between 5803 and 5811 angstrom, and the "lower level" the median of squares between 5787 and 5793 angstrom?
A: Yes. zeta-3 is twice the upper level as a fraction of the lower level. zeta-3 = 2.30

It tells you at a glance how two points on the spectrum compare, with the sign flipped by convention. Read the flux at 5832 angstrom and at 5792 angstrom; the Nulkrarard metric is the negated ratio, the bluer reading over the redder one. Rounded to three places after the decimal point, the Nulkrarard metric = -0.931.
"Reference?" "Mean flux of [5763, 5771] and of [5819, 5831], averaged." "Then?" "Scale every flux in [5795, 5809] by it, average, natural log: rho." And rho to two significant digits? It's 0.018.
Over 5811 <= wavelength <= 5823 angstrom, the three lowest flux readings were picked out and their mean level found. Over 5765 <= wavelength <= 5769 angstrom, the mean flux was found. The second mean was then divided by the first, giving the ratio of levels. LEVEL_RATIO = 1.040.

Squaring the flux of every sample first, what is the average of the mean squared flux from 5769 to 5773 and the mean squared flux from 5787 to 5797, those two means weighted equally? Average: 110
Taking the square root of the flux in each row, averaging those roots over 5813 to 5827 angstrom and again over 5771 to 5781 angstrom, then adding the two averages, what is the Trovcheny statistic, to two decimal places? 6.43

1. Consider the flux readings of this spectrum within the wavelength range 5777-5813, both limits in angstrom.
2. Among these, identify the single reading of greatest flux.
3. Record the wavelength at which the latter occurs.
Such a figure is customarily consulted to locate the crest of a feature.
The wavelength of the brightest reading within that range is 5794 angstrom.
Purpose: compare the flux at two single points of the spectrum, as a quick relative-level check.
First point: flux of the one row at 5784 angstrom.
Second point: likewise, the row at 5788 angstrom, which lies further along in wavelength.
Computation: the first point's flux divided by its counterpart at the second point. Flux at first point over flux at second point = 0.91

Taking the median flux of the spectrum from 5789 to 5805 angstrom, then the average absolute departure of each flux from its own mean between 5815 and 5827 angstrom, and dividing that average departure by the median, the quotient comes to 0.031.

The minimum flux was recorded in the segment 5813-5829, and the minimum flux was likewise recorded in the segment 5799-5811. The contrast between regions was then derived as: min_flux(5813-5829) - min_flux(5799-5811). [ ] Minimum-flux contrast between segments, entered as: -0.7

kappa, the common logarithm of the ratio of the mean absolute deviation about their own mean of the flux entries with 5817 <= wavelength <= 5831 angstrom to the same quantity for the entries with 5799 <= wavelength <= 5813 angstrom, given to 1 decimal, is 0.4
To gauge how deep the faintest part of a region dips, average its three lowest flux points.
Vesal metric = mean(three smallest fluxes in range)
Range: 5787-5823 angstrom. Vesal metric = 9.7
